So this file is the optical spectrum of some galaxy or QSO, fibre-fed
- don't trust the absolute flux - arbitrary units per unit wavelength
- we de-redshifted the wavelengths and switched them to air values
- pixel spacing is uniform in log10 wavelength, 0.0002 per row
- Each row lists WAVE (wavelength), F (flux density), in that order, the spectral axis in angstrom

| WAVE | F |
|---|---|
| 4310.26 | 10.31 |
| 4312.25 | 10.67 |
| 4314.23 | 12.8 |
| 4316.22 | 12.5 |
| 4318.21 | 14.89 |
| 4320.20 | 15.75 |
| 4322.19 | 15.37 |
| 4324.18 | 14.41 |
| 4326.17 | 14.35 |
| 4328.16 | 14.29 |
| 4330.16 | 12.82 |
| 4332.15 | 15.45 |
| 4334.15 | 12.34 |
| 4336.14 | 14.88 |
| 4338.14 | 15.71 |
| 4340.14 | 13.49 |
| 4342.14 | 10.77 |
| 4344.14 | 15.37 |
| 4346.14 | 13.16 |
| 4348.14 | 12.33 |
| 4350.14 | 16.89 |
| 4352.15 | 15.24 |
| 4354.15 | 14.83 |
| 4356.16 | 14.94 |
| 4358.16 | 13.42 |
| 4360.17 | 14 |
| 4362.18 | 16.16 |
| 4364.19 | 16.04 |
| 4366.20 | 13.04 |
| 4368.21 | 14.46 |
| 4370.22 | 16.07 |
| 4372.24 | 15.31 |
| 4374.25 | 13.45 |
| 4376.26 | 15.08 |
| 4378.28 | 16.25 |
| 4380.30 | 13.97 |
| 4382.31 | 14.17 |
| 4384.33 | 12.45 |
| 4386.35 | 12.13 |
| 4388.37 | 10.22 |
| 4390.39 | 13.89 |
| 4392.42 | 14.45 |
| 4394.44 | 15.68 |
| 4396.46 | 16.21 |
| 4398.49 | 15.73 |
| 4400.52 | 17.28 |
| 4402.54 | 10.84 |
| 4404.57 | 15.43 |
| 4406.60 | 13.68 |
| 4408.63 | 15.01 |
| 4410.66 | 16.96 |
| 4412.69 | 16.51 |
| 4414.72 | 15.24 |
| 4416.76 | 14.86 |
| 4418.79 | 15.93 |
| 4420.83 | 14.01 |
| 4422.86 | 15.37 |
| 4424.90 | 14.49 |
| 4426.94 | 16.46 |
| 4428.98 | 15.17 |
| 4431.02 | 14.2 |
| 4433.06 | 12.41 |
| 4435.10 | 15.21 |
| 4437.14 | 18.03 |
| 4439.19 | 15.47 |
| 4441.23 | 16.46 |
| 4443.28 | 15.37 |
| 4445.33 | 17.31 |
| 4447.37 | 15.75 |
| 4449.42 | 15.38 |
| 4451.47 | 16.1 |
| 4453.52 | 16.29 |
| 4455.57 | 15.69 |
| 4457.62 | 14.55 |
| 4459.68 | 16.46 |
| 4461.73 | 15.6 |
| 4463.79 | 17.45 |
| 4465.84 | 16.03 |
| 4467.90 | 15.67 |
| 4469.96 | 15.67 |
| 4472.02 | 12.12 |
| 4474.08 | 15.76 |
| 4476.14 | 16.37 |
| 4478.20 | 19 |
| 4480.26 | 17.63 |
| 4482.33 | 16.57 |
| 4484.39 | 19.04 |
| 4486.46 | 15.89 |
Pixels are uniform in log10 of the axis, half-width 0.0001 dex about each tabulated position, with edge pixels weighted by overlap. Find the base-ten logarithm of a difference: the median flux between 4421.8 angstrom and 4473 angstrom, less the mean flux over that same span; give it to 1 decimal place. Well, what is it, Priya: -0.9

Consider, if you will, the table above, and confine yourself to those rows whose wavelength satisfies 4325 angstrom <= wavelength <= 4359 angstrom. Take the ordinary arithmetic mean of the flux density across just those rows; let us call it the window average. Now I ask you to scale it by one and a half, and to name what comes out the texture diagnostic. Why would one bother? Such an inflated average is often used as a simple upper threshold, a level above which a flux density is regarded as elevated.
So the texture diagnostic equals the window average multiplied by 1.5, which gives 21.2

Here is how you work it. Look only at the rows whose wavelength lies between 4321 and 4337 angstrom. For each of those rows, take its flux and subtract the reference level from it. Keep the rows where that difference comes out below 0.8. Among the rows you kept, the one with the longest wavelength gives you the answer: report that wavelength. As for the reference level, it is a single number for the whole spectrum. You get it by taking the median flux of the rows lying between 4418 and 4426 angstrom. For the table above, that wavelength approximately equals 4336.14 angstrom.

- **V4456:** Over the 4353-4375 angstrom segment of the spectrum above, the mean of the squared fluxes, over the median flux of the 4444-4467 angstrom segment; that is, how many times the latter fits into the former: 13.6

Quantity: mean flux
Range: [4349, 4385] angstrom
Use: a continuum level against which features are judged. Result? 14.8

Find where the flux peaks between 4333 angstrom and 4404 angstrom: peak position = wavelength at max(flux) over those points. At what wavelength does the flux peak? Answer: 4400.52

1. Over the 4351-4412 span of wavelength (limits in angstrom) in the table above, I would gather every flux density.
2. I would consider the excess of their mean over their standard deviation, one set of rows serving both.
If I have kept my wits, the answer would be 12.9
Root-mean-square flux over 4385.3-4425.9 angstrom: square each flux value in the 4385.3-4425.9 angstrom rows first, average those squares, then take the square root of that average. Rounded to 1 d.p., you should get 14.8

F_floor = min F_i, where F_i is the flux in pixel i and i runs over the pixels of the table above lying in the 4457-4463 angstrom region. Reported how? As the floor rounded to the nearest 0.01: 14.55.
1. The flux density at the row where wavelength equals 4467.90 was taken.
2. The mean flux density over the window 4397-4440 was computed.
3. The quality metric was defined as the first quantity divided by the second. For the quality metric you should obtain 1.03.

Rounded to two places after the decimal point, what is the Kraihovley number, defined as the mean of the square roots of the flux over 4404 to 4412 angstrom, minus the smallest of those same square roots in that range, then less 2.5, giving -2.29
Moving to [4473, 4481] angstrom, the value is -2.33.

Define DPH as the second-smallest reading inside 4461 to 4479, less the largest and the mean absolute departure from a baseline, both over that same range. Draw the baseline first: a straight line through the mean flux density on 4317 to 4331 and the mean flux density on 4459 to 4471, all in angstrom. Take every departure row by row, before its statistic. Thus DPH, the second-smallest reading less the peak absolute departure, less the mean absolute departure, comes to 10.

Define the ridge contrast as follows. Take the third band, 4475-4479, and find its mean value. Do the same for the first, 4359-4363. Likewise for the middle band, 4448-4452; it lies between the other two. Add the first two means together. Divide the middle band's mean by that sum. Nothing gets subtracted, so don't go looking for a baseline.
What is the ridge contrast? 0.48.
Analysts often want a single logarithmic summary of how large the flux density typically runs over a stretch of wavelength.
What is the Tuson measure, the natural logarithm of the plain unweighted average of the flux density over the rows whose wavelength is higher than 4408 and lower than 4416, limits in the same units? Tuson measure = 2.77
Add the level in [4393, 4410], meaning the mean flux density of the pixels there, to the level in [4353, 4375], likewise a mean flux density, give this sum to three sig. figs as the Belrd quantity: 29.7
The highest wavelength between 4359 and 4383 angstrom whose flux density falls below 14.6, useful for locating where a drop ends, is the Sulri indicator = 4382.31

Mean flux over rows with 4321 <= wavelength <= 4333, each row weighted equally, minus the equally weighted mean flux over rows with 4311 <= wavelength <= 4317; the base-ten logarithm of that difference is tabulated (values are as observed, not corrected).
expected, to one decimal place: 0.4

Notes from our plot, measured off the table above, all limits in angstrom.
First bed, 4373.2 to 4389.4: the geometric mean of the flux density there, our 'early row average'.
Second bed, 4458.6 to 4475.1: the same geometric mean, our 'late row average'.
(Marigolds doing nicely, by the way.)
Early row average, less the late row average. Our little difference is -2.2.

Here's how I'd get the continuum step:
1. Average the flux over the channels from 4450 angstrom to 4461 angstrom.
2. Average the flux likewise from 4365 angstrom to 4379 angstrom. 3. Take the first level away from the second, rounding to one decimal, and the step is -1.0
